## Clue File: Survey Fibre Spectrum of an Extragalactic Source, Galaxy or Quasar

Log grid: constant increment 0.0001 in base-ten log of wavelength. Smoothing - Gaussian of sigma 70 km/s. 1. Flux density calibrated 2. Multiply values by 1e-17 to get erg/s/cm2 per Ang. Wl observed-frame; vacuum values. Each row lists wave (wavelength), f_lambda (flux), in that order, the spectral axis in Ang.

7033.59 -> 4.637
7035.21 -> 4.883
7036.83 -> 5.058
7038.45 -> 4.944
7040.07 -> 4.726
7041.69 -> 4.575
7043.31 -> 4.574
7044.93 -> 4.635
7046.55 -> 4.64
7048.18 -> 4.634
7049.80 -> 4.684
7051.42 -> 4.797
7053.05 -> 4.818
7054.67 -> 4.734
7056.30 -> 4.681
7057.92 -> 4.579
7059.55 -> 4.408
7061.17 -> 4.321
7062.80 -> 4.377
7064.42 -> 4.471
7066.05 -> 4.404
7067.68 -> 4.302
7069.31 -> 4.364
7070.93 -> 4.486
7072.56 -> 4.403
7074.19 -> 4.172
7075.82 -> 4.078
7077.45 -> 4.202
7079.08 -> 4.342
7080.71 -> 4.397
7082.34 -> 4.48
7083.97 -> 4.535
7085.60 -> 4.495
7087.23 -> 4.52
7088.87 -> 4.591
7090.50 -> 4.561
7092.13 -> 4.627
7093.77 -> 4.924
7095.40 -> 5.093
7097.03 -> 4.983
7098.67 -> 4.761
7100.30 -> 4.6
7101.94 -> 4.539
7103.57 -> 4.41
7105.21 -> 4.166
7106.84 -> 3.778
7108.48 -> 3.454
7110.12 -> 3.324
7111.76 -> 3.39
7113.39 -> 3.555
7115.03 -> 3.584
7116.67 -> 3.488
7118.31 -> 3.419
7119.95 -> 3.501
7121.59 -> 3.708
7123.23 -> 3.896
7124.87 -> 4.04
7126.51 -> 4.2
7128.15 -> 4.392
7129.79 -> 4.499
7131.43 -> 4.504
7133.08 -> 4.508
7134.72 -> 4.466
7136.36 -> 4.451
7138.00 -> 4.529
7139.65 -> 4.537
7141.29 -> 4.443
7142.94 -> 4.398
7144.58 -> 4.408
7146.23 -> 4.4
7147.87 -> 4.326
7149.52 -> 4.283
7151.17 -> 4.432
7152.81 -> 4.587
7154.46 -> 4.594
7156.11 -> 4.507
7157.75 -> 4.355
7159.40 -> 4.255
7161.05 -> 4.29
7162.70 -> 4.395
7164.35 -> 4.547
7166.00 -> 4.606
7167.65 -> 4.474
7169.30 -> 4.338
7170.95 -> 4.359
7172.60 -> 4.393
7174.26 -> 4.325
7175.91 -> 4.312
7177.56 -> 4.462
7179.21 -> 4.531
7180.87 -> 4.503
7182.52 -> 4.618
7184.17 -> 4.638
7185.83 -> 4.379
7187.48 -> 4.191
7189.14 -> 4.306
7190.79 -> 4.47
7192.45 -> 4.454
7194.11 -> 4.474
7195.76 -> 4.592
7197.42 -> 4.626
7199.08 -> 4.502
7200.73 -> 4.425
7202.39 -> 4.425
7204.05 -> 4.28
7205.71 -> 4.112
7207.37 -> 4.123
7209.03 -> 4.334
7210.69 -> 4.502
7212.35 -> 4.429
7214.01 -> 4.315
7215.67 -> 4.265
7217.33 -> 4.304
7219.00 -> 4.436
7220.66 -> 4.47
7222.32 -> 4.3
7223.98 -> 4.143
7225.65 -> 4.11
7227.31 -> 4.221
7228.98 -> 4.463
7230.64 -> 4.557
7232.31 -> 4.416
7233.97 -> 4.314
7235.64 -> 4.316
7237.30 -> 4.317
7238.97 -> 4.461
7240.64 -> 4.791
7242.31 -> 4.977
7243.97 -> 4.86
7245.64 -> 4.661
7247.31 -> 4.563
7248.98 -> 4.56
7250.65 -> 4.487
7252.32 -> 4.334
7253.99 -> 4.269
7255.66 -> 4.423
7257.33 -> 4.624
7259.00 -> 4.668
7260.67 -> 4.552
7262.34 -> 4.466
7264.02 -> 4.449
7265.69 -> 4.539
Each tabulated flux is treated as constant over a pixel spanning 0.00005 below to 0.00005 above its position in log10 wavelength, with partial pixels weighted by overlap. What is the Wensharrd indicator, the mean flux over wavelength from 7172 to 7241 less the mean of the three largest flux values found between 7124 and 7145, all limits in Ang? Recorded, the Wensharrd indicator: -0.13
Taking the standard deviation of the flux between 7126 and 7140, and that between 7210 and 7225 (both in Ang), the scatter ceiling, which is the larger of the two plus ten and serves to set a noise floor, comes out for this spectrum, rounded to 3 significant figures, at 10.1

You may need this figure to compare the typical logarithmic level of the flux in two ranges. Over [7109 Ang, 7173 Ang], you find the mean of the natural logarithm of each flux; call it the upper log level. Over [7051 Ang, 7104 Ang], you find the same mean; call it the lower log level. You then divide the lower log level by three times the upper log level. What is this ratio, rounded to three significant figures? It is 0.351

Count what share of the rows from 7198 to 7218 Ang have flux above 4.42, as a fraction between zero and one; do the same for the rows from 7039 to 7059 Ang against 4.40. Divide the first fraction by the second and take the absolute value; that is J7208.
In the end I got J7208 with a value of 0.42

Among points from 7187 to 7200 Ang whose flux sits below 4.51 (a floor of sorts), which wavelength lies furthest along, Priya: 7199.08 Ang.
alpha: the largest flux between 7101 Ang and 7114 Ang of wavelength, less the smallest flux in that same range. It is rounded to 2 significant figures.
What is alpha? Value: 1.2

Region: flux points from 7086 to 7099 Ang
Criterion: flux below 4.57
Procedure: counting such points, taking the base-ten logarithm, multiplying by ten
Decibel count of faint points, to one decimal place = 3.0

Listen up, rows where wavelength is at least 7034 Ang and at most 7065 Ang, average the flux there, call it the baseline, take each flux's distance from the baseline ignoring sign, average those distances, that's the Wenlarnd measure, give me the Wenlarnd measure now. 0.15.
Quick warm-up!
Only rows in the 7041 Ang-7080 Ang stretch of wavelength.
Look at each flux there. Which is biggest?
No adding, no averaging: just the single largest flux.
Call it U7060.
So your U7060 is 4.818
